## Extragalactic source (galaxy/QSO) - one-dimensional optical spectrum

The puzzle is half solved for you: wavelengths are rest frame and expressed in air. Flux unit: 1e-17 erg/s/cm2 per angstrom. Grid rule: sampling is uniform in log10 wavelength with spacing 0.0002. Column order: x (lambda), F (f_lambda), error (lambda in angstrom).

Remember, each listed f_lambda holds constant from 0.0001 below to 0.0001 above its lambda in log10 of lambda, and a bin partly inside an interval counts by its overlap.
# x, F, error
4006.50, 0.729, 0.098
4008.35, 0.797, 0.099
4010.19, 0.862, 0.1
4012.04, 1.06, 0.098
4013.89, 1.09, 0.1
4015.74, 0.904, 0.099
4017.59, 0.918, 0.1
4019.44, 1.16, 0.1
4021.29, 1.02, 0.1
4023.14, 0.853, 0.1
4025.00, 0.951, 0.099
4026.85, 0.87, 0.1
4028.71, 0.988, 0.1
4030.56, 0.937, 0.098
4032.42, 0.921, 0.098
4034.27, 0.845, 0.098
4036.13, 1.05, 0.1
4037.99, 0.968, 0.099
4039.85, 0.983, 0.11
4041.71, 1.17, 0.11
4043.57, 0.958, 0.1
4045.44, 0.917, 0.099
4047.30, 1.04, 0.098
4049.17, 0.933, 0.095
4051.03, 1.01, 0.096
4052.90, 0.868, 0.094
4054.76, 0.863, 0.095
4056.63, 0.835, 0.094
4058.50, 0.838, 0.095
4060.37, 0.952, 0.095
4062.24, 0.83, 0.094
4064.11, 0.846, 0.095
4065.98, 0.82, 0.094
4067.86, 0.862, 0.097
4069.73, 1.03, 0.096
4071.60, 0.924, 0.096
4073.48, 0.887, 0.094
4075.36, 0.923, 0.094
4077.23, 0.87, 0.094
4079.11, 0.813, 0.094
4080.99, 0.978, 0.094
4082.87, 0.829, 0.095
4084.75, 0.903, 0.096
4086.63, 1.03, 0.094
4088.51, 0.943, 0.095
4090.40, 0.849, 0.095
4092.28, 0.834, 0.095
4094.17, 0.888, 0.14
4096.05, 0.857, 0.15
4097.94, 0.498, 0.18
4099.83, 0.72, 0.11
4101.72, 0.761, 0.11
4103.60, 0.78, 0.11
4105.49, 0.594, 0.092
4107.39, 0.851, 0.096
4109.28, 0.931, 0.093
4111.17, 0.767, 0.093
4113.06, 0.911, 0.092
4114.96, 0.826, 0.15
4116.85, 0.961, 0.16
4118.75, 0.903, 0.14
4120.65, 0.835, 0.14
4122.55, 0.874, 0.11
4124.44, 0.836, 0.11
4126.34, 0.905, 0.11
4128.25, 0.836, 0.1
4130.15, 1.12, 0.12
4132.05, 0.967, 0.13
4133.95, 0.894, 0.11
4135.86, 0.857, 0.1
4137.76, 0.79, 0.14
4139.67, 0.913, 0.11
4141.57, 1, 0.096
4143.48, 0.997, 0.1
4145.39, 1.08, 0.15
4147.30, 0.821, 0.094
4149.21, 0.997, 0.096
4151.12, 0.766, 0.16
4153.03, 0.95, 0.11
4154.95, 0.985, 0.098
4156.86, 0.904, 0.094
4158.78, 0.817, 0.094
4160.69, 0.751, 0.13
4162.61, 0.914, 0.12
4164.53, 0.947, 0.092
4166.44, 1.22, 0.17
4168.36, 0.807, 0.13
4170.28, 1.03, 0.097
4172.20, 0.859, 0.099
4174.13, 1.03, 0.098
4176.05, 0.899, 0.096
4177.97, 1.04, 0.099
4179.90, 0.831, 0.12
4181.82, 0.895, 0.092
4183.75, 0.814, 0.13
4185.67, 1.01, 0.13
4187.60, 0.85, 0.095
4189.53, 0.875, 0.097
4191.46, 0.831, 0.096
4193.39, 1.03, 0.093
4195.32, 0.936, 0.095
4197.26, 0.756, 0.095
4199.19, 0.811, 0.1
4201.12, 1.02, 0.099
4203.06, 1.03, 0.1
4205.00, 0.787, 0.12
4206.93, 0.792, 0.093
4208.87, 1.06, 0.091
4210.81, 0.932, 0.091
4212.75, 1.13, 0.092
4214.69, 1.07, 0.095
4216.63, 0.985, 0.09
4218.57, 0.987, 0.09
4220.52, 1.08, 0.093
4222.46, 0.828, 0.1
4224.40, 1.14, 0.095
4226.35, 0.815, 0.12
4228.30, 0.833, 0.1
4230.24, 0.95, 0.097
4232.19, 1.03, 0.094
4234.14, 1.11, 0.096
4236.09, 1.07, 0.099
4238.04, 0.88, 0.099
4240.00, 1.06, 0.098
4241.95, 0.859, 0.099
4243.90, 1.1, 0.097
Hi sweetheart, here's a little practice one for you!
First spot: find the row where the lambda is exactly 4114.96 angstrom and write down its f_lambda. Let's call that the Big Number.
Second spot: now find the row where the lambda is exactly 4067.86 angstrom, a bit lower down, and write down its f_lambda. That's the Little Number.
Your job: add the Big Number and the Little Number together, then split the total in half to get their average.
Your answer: 0.84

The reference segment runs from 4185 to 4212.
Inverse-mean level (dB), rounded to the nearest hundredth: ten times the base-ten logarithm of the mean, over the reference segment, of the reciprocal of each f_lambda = 0.47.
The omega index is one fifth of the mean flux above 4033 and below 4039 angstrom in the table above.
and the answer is 0.191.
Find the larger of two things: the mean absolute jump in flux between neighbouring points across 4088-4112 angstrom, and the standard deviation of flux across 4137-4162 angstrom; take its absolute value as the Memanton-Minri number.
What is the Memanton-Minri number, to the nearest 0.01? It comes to 0.13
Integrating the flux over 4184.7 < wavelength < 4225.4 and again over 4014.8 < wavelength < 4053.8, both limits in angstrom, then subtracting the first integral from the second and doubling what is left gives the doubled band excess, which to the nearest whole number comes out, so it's -2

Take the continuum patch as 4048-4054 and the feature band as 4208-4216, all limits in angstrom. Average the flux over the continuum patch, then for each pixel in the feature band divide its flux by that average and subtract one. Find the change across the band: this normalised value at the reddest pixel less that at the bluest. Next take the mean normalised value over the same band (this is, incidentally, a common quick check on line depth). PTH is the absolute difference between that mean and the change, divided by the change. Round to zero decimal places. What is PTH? 10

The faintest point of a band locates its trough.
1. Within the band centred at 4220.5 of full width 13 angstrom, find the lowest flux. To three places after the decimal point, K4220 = 0.815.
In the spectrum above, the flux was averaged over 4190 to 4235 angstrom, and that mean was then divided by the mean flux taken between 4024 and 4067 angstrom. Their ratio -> 1.03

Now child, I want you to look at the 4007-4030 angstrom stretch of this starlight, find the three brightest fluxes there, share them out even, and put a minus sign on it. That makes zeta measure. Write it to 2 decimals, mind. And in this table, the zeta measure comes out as -1.10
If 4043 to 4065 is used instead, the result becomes -1.00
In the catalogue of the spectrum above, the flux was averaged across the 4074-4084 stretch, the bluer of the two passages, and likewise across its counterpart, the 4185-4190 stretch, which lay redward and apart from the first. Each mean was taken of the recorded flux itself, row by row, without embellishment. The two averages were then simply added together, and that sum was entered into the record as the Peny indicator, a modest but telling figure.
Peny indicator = 1.79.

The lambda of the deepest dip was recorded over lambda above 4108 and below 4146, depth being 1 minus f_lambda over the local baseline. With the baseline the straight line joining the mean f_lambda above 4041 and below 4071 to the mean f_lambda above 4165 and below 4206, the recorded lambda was 4111.17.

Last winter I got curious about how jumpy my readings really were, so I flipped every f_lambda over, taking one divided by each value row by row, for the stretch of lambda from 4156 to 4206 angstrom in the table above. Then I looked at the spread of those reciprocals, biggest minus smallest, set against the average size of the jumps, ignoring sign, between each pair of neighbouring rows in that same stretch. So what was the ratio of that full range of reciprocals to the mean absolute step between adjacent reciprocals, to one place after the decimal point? 3.0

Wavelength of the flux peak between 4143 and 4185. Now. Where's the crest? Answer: 4166.44 angstrom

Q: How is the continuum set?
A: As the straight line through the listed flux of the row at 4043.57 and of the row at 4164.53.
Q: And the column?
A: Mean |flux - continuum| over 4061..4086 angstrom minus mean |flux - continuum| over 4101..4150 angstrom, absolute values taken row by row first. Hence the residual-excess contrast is -0.018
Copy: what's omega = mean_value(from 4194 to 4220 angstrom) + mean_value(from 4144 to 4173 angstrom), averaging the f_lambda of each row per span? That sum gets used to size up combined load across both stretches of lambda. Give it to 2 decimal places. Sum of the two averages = 1.87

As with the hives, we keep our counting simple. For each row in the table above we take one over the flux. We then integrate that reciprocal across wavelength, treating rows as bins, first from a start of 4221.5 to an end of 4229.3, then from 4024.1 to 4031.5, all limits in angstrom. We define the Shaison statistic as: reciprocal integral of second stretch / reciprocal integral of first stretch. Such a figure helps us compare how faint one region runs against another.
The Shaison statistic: 0.90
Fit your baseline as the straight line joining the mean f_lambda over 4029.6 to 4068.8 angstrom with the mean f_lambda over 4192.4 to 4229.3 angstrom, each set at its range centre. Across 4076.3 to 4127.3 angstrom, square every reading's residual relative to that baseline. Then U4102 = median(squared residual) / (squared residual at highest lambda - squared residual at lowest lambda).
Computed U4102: -2.7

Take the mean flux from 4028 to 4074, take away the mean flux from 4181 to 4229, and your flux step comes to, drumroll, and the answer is 0.00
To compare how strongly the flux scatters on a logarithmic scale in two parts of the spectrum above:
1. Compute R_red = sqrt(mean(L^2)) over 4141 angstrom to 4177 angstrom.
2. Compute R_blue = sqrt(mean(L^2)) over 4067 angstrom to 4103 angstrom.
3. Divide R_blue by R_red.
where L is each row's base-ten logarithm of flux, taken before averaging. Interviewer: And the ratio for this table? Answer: 1.6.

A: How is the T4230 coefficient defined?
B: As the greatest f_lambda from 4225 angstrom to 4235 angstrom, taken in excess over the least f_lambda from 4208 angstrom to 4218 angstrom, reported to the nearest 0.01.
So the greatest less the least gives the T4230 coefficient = 0.18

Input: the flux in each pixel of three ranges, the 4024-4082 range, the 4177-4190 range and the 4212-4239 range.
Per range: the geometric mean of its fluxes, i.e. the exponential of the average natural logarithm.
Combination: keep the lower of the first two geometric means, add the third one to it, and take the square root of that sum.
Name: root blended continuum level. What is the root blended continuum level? 1.37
